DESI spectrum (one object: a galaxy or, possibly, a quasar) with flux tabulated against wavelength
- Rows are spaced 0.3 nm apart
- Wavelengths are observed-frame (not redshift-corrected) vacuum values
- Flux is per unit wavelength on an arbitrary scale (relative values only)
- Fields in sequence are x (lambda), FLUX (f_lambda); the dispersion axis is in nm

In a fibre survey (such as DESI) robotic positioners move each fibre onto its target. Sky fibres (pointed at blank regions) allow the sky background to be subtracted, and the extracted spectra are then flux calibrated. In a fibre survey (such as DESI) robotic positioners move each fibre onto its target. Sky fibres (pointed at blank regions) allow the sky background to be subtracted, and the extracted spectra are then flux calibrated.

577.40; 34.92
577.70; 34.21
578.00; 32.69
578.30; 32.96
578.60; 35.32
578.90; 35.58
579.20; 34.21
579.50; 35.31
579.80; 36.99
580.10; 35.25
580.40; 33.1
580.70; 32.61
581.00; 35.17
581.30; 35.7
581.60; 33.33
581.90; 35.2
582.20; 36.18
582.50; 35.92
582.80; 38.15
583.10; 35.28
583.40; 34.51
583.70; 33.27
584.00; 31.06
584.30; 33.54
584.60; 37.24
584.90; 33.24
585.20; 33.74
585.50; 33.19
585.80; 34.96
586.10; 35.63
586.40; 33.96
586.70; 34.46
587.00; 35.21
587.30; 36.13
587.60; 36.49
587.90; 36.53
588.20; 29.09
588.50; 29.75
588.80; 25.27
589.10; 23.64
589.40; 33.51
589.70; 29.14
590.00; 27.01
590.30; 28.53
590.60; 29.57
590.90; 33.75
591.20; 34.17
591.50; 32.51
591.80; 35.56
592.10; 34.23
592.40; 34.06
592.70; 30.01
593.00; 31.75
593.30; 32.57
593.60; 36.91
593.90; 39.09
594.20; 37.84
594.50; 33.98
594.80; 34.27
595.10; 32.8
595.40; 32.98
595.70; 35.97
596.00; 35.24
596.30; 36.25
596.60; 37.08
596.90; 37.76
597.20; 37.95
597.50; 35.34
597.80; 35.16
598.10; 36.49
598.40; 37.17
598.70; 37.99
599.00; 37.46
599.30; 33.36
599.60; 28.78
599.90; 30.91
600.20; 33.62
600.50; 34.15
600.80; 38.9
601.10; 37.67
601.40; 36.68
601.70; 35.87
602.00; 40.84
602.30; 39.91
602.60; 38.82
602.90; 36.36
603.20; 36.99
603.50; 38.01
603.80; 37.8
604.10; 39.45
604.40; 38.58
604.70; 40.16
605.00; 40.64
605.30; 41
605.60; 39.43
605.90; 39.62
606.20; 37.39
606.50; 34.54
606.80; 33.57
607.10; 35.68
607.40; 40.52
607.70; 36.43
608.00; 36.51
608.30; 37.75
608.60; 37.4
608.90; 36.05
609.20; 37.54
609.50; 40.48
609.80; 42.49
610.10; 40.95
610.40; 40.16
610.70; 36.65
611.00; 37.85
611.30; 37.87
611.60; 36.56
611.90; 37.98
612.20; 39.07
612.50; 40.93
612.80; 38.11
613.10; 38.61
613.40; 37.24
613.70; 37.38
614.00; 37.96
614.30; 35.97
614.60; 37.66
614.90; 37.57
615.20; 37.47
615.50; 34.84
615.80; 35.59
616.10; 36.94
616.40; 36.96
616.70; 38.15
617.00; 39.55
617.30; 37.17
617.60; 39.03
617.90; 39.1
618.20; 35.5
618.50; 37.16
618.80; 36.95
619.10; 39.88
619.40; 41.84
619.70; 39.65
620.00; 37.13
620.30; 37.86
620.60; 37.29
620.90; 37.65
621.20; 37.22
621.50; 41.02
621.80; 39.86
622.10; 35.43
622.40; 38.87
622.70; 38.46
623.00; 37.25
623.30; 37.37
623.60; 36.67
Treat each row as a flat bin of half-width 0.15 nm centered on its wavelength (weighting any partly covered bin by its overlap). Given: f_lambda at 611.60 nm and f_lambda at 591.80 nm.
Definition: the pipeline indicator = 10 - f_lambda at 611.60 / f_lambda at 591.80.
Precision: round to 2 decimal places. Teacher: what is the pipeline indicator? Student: 8.97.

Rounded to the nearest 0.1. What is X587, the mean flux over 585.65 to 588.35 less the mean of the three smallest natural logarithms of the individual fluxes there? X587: 31.2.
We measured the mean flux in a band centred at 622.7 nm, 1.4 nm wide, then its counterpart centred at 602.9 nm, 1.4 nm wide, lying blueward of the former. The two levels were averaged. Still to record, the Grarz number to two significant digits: 38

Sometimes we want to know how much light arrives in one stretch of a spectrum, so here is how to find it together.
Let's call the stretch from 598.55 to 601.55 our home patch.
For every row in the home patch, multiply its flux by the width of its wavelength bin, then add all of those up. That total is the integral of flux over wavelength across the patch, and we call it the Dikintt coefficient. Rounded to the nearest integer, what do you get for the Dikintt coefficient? 105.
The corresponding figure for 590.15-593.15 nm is 97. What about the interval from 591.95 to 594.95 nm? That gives 103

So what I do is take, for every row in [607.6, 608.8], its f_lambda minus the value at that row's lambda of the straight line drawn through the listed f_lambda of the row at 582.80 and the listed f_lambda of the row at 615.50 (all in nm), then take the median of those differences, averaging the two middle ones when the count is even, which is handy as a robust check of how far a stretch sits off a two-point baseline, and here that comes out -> 1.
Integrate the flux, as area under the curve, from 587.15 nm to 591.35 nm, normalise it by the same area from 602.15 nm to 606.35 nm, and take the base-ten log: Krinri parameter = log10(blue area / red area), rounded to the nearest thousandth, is -0.100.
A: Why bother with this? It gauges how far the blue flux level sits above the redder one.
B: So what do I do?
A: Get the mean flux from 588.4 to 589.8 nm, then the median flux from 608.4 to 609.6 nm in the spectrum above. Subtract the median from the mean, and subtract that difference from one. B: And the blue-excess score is 10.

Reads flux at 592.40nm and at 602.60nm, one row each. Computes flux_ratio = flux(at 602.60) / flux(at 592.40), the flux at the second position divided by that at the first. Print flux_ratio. 1.14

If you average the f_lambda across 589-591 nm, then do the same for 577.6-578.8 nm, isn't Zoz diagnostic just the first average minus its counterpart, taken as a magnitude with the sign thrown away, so 4.5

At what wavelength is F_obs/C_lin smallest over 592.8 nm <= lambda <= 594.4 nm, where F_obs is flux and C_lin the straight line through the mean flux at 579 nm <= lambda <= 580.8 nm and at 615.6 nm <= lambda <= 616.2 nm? 593.00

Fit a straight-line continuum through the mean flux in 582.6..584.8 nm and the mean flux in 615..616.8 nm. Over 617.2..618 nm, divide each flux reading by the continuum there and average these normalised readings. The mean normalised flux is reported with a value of 1.05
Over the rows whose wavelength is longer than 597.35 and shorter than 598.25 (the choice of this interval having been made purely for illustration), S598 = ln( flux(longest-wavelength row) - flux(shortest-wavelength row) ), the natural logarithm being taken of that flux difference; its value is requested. 0.1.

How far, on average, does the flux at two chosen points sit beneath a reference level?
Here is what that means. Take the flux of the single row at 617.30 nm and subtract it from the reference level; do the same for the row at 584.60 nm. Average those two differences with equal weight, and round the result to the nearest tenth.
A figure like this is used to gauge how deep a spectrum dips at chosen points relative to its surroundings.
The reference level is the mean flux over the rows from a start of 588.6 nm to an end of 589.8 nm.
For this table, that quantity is -9.3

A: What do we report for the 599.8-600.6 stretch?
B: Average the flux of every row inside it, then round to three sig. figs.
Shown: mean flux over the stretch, 32.9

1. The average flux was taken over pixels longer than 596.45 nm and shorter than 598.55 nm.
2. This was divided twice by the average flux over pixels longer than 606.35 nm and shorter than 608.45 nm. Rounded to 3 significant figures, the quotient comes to 0.0277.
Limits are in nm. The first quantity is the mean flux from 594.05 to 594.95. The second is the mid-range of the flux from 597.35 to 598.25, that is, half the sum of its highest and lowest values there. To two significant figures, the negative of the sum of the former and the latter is -71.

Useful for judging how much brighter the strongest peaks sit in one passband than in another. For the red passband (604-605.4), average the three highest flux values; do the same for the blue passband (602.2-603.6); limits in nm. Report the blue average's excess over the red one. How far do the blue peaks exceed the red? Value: -2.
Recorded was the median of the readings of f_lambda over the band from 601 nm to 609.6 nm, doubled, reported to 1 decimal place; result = 75.5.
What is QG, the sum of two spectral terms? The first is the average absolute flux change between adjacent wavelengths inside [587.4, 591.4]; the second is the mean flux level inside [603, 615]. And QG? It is 41.3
